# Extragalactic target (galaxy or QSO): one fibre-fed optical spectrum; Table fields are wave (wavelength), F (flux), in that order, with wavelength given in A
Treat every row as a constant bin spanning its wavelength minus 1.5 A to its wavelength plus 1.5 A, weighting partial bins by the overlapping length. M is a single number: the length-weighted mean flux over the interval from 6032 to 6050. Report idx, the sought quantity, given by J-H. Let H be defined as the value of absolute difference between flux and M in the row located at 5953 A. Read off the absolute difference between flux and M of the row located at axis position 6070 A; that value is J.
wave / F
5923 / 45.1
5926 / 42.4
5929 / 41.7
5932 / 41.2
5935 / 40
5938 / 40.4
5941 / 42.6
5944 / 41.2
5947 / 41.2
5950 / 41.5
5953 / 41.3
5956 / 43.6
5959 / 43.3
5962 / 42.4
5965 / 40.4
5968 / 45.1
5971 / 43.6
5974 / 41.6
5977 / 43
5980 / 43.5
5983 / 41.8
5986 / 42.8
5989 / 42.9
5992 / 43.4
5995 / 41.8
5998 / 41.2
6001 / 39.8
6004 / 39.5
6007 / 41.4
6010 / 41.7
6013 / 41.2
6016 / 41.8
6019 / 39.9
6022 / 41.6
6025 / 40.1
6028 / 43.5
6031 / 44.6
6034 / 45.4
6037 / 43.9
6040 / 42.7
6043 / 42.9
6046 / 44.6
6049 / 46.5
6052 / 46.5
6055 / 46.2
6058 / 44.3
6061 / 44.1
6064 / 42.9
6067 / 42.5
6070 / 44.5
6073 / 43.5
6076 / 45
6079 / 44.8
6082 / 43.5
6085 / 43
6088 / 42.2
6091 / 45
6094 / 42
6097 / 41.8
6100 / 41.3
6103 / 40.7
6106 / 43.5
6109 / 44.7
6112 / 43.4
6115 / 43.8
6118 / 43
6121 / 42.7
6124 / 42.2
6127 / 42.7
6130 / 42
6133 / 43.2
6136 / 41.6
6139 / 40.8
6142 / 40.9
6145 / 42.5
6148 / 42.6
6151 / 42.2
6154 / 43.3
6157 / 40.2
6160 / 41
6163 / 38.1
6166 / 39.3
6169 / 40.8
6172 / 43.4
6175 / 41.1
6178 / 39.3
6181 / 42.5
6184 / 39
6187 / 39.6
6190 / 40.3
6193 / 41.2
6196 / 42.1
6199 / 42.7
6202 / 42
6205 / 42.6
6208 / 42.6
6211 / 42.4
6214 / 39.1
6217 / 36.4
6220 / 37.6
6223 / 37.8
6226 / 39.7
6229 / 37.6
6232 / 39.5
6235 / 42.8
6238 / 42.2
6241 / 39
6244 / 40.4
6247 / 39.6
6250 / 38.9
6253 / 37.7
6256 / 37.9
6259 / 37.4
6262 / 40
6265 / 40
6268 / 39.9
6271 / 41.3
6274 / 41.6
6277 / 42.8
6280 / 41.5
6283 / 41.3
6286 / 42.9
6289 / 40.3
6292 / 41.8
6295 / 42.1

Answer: -2.8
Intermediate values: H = 3.0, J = 0.2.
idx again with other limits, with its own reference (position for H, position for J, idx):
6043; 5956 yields -0.7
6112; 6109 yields -0.5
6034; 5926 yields 0.8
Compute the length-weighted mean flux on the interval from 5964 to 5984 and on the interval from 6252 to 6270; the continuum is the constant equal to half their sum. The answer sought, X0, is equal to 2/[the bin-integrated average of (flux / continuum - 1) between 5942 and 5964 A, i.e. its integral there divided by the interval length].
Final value 69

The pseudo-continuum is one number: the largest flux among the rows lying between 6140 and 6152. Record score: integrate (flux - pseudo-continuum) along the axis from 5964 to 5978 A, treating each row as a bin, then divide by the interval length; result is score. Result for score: 0.21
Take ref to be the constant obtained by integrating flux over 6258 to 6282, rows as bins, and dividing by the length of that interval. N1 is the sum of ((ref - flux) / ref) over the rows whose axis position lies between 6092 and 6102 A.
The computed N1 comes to -0.08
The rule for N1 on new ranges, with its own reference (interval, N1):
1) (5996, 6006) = 0.04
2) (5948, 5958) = -0.11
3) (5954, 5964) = -0.18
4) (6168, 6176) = -0.08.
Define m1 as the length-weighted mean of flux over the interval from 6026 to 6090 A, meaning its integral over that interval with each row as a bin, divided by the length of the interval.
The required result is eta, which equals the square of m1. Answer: 1947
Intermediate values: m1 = 44.1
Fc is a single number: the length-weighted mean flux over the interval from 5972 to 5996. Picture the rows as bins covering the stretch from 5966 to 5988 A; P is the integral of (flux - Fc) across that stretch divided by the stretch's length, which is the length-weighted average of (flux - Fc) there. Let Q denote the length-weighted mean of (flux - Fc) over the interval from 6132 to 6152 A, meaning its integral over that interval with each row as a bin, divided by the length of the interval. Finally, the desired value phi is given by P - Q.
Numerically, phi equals 1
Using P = 0.4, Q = -0.7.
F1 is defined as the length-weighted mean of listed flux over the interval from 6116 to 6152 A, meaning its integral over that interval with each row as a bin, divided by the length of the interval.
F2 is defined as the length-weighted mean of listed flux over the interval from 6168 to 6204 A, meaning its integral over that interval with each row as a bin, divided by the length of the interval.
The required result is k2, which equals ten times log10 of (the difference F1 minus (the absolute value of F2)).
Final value 0.1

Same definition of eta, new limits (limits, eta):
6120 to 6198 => 1708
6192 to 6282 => 1617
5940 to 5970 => 1787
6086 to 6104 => 1783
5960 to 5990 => 1825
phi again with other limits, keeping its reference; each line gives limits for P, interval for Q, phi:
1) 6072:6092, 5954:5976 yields 1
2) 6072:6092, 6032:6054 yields -1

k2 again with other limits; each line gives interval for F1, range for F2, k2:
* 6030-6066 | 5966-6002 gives 2.9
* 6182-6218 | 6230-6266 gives 1.3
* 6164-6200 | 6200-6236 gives -0.6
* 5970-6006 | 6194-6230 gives 2.5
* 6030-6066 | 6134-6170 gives 5.3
